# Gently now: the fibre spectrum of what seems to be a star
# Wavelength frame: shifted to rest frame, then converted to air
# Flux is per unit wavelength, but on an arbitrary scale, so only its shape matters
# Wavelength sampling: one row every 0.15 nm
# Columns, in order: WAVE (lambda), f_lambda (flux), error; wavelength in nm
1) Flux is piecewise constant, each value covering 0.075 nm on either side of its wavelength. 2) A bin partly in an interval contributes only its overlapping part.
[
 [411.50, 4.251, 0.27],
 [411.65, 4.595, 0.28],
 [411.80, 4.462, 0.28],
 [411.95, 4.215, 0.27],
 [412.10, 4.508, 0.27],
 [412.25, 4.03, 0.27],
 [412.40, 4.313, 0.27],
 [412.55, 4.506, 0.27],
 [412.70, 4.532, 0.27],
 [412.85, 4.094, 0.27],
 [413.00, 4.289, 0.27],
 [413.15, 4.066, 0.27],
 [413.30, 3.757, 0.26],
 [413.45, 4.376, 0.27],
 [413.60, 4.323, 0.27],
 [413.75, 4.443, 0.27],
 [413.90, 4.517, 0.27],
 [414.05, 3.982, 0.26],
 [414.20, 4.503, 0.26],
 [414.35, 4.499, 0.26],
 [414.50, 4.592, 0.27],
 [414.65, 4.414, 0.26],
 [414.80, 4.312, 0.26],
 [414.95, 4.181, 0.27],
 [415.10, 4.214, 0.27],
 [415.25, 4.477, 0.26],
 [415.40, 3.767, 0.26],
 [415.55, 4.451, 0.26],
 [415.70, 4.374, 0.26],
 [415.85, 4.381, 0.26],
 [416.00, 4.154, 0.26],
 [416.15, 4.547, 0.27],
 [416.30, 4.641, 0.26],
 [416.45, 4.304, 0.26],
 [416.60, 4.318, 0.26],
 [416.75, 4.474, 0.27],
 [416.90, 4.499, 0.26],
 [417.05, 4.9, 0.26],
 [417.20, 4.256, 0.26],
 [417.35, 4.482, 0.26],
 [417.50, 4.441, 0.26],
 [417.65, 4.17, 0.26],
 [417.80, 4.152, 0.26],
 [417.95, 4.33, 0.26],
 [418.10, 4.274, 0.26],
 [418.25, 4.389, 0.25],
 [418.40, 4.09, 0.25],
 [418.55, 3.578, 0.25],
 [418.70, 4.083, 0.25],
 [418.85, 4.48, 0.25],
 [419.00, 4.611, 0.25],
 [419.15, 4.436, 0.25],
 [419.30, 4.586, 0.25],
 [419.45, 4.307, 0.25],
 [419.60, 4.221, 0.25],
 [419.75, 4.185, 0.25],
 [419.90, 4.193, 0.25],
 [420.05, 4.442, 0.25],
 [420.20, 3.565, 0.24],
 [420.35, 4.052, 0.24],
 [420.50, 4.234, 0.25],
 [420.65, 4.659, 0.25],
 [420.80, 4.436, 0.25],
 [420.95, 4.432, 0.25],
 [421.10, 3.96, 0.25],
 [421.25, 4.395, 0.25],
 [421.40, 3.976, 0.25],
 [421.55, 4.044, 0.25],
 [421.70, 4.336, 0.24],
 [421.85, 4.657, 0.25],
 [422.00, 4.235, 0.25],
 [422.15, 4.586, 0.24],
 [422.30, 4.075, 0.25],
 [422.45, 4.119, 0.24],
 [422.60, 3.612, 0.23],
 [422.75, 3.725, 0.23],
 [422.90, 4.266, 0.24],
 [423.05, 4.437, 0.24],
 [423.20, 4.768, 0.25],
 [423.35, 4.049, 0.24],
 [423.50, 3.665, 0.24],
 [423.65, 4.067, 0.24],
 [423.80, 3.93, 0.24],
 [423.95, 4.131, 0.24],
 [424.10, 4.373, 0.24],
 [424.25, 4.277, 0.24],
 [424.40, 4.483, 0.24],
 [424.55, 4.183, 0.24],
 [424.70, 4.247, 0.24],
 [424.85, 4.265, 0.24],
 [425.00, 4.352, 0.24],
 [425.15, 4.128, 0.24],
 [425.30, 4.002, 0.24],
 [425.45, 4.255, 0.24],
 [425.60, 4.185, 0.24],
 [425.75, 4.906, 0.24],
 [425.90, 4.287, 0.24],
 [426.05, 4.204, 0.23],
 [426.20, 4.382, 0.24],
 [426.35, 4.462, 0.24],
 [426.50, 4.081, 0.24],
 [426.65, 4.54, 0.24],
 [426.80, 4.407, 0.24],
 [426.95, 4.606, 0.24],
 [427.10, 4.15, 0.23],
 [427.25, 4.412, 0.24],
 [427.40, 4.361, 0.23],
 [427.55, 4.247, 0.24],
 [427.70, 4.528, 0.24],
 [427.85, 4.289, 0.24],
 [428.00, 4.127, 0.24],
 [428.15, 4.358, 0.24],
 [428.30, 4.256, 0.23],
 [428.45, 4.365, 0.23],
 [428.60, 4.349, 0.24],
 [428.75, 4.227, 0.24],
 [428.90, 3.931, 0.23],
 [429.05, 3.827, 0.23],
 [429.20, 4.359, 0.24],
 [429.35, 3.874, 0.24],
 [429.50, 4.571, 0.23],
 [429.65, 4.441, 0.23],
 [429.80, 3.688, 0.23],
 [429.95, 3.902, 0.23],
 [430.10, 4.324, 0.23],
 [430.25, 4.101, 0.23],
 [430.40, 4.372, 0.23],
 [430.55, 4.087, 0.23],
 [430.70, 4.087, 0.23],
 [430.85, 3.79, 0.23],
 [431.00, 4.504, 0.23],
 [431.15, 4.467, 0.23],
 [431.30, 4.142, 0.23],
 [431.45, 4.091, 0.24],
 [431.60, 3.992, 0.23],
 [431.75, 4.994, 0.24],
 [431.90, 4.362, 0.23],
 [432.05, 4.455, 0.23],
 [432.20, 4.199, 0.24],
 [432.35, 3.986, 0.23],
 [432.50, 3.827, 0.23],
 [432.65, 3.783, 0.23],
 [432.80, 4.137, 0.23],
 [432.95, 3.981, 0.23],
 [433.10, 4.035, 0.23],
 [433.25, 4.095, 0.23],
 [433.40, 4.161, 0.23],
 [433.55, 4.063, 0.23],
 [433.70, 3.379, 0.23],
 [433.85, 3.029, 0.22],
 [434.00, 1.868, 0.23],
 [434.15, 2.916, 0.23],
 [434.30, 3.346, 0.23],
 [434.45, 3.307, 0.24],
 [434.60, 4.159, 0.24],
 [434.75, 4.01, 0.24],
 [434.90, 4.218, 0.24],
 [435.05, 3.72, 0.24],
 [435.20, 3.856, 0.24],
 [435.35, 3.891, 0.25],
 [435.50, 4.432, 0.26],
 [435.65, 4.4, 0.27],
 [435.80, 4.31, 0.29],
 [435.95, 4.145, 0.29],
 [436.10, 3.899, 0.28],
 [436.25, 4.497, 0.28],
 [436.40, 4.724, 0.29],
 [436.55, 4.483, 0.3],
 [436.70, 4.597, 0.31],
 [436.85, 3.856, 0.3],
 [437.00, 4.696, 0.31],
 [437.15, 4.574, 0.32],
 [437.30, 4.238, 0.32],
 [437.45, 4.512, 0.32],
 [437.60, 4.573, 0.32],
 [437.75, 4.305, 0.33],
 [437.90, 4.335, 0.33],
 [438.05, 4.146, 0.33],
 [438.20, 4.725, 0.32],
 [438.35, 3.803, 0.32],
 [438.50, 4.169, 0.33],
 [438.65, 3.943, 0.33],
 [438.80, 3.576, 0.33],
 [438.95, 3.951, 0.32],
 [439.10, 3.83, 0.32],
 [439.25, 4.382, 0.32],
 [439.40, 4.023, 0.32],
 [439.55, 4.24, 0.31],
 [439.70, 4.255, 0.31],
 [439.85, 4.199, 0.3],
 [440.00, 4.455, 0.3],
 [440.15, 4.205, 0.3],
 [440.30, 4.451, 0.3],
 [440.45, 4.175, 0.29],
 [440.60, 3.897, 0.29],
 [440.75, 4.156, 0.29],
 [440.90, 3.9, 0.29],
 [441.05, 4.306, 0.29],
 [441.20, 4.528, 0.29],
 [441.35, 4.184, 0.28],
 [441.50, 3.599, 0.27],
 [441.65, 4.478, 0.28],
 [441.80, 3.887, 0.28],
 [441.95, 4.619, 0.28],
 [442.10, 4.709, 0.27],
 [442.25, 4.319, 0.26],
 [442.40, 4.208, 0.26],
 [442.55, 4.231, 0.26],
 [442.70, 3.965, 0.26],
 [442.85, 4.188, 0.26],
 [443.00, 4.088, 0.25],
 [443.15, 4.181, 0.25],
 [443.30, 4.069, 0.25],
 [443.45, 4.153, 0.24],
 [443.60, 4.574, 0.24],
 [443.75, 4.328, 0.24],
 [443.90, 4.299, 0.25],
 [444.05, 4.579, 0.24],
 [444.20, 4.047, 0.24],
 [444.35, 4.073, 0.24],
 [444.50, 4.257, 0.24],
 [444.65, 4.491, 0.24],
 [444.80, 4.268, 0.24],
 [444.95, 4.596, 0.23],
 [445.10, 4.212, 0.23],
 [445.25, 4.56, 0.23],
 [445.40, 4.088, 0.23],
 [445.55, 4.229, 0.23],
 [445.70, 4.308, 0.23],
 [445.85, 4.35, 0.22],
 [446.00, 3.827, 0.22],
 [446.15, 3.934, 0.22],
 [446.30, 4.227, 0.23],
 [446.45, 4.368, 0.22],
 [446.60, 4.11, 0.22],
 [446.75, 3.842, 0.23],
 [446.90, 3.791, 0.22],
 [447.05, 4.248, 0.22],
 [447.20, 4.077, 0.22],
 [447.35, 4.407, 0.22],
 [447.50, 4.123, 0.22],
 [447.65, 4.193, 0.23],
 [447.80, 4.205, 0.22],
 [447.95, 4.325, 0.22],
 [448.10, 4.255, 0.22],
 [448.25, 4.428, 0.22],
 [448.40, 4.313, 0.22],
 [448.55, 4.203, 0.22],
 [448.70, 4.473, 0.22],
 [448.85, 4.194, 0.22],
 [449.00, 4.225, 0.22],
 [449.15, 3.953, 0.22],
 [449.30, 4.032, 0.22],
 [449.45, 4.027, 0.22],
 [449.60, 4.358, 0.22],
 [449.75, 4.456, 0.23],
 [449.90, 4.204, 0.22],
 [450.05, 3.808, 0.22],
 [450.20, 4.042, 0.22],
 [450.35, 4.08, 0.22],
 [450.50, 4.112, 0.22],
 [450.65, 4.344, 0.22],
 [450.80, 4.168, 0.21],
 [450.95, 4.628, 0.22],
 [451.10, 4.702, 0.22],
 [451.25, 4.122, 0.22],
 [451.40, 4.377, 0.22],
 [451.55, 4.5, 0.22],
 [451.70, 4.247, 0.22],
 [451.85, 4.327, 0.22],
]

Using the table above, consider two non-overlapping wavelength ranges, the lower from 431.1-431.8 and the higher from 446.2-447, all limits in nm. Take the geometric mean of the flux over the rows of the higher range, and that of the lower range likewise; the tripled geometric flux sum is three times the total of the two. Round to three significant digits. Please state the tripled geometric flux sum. 25.2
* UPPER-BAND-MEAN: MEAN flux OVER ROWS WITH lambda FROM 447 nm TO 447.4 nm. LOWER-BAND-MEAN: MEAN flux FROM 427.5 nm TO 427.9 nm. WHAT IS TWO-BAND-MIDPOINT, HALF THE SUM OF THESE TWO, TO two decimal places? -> 4.30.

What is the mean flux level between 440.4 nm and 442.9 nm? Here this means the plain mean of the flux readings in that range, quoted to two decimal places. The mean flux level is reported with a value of 4.20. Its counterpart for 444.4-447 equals 4.20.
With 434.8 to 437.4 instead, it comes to 4.27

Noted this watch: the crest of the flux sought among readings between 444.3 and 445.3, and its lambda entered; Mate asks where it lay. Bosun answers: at 444.95 nm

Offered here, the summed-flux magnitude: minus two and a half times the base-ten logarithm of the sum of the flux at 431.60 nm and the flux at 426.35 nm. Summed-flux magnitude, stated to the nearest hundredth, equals -2.32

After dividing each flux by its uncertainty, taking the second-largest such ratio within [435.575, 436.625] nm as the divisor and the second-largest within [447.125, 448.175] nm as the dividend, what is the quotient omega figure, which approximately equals 1.2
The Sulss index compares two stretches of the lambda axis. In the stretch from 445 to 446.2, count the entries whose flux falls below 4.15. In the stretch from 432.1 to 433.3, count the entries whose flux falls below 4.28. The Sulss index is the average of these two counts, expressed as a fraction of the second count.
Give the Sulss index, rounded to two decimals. 0.69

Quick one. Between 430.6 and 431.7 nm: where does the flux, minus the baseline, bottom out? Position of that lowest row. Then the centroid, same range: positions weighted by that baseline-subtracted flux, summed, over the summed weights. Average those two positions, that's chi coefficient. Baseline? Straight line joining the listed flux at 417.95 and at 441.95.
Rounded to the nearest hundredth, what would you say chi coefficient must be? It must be 431.00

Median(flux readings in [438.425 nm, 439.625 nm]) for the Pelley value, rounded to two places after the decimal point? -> 3.99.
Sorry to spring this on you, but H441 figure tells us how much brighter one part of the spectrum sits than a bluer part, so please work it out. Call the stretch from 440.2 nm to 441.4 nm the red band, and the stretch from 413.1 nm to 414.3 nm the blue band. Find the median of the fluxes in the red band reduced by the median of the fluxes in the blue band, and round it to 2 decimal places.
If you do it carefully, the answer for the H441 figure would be -0.17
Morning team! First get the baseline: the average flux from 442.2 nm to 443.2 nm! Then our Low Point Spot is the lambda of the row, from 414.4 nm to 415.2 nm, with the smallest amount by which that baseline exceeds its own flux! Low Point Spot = 414.50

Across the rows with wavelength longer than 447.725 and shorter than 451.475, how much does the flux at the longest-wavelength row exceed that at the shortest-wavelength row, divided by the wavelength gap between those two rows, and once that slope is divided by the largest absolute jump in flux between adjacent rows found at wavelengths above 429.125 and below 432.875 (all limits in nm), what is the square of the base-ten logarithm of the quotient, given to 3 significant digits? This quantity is 1.75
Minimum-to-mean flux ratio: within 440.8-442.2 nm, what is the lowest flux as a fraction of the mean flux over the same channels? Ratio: 0.848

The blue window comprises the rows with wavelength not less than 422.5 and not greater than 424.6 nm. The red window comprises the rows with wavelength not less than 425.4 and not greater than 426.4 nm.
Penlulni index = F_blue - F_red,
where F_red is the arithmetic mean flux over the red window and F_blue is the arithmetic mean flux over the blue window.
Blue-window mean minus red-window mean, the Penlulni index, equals -0.24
